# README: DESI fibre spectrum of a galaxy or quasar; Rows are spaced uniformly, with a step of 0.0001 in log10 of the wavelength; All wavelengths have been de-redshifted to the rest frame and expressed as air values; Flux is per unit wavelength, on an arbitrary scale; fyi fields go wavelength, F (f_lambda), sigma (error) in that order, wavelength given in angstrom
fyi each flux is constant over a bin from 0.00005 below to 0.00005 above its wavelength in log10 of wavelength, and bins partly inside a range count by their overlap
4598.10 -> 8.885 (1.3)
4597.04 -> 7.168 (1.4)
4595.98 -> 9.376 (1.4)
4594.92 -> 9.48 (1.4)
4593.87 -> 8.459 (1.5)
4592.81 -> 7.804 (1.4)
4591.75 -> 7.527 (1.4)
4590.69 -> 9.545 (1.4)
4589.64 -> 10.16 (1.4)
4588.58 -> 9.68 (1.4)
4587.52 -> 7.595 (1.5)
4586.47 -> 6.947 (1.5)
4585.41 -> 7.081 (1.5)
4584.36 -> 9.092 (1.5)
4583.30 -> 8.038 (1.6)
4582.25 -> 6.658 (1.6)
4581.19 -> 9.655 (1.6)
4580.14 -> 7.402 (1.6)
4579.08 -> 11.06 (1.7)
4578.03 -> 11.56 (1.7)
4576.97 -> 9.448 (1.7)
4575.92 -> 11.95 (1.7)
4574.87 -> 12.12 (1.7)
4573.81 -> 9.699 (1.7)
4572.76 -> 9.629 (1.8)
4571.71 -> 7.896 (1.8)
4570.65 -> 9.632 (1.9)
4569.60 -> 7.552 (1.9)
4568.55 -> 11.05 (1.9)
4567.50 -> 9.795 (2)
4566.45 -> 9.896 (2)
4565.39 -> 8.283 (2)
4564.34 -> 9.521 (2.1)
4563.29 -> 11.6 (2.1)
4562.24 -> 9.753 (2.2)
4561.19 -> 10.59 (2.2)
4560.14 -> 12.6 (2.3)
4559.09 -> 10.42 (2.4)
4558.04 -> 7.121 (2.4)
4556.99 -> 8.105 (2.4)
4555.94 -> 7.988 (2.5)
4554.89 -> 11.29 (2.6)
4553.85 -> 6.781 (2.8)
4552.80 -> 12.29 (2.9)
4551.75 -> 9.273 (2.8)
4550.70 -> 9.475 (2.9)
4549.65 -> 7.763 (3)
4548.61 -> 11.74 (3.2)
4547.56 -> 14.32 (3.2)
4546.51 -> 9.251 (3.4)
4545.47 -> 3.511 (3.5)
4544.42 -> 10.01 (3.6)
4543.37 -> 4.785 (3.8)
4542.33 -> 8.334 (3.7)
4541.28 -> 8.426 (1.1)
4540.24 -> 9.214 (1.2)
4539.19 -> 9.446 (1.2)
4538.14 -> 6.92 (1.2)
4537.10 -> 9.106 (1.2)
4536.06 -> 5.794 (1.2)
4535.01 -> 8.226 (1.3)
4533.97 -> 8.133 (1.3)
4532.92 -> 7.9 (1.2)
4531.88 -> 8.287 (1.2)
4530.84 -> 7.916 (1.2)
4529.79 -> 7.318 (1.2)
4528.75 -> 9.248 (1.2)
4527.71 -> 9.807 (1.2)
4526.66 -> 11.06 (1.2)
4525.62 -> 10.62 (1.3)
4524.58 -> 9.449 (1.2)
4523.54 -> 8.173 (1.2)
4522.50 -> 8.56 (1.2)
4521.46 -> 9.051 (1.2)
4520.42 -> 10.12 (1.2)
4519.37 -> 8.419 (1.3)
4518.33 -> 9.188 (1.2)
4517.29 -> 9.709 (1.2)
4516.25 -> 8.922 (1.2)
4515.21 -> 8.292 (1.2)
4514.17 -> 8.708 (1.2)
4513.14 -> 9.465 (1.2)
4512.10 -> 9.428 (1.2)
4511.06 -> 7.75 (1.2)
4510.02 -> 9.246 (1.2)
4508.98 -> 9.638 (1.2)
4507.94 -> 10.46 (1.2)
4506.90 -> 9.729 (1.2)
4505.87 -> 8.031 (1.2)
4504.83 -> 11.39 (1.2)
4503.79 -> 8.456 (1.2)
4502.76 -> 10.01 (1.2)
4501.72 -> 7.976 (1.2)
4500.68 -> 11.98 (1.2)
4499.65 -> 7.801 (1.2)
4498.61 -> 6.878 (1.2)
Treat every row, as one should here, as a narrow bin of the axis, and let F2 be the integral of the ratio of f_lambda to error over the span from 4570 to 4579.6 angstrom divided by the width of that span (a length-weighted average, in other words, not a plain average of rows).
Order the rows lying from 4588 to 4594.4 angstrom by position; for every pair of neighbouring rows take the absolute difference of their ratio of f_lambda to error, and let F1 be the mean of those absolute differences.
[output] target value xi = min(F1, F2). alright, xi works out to 0.50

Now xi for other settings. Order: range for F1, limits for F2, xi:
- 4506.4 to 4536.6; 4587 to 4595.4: 0.72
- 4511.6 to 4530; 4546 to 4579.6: 0.76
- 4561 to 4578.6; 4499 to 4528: 0.86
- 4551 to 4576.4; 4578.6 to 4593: 0.90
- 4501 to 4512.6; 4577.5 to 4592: 1.39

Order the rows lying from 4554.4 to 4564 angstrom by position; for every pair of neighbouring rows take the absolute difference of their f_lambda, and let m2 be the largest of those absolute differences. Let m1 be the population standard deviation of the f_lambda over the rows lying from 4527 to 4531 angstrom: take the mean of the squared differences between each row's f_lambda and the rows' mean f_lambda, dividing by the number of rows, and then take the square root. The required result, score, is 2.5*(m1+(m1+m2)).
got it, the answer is 13.2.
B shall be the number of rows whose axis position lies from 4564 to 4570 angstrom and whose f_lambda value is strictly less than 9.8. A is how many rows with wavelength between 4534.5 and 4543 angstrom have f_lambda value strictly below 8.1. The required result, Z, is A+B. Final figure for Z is 6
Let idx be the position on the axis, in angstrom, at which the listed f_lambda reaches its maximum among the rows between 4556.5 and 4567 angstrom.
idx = 4560.14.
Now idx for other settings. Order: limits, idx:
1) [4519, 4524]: 4520.42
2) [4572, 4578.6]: 4574.87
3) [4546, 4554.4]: 4547.56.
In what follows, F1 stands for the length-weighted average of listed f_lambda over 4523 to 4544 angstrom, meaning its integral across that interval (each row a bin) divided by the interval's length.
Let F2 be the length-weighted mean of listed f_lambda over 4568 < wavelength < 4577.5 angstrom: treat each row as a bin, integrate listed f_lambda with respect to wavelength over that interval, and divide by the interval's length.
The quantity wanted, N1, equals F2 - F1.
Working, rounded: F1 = 8.42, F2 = 9.9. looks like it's 1.5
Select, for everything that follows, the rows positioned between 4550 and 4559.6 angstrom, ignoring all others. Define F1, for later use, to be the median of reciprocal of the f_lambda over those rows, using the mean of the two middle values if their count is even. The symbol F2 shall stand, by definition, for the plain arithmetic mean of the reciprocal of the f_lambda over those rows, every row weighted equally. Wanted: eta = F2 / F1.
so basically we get 1.05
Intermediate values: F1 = 0.108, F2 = 0.113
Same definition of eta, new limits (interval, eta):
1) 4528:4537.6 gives 1.03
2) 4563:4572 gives 1.04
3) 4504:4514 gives 1.01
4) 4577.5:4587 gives 0.97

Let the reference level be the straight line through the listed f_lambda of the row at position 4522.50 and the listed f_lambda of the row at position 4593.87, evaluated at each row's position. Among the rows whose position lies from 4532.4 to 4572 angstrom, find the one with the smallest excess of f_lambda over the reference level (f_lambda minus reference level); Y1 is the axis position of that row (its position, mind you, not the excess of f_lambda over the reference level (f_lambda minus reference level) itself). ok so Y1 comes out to 4545.47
